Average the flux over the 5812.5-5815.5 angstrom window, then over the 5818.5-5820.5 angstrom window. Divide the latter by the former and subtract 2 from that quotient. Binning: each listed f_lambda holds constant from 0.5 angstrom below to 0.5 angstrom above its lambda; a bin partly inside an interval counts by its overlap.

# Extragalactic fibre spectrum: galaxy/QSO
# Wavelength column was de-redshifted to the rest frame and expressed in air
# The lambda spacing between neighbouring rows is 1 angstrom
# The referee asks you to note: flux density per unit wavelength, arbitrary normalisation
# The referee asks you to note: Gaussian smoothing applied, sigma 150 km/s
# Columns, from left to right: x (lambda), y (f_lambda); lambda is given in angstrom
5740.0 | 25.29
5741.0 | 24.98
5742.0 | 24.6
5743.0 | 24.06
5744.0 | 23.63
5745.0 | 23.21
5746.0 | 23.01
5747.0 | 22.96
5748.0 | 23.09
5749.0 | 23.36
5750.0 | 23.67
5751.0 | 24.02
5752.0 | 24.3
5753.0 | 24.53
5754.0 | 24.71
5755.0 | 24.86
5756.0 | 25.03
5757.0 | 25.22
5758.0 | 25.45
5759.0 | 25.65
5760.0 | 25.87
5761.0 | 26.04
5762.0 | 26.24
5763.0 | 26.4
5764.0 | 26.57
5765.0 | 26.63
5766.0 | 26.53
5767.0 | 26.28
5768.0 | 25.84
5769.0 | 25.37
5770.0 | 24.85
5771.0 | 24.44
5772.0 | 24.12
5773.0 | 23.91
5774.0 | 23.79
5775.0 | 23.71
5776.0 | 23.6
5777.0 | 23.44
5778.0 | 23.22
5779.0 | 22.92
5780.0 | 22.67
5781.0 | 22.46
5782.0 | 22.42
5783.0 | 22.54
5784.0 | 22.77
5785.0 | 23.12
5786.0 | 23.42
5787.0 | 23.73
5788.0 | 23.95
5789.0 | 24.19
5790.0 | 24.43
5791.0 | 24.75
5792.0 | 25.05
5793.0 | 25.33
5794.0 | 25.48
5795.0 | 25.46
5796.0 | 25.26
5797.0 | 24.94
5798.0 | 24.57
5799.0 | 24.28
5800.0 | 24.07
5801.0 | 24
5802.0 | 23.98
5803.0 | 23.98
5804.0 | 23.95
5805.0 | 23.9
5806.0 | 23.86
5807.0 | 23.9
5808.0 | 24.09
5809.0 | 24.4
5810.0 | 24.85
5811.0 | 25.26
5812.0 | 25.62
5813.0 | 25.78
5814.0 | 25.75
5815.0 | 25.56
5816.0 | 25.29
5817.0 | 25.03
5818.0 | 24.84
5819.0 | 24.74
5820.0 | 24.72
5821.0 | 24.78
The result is -1.04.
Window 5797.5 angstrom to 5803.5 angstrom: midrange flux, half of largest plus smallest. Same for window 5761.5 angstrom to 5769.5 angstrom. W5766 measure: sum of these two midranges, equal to 50.3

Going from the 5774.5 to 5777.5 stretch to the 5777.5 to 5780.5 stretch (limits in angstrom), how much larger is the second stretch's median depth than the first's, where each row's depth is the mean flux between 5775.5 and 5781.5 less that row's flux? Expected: 0.7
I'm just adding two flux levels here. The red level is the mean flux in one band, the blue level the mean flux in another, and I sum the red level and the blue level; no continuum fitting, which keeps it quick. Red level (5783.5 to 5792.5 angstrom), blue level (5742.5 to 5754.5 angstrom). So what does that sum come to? 47.6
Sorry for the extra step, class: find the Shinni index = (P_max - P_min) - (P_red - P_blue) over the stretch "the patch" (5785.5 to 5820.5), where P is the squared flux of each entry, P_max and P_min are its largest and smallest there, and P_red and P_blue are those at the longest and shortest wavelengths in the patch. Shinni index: 54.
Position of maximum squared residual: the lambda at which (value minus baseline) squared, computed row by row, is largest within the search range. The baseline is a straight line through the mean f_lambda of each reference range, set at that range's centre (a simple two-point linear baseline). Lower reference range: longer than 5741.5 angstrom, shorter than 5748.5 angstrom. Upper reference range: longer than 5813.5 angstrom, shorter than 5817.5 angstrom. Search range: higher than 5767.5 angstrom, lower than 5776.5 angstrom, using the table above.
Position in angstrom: 5768.0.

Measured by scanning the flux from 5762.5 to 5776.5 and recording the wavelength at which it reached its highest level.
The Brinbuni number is 5765.0 angstrom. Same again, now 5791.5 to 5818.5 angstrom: 5813.0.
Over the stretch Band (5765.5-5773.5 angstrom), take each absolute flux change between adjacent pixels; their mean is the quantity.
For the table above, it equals 0.37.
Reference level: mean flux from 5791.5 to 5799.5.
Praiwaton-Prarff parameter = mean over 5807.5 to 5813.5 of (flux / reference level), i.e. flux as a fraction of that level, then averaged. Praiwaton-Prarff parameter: 1.00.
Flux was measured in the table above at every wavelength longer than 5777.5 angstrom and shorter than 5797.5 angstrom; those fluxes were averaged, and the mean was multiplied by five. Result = 120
